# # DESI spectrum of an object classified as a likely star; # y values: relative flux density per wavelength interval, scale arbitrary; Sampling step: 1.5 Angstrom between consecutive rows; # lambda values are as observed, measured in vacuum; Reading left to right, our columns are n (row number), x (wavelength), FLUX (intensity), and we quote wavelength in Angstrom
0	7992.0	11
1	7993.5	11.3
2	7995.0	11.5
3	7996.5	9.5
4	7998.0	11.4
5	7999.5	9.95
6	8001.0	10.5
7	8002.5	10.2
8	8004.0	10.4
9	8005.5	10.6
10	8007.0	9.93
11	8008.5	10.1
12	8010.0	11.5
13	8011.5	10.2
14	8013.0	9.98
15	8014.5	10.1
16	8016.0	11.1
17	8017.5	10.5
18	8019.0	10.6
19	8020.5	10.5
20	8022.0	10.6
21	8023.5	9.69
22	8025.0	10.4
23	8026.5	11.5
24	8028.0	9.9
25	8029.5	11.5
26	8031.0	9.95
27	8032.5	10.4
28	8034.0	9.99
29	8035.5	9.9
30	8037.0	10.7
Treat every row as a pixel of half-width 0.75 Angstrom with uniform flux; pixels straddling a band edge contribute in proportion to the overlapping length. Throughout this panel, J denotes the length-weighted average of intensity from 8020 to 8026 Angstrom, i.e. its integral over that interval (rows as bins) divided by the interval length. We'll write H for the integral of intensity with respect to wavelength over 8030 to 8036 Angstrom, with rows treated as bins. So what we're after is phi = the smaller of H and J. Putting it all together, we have 10.3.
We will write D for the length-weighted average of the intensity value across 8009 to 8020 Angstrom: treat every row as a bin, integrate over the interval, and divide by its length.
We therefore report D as 10.6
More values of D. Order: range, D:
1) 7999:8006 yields 10.3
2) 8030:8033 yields 10.3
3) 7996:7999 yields 10.5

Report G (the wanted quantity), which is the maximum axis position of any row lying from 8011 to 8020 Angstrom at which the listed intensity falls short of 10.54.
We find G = 8017.5 Angstrom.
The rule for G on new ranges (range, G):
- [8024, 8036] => 8035.5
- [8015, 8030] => 8028.0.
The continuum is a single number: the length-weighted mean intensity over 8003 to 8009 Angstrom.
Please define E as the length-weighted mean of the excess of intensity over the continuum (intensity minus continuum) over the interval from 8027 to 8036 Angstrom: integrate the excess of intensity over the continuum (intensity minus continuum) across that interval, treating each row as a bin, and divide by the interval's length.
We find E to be 0.06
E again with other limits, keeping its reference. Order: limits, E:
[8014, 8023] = 0.29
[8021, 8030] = 0.31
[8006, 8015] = 0.05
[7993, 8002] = 0.40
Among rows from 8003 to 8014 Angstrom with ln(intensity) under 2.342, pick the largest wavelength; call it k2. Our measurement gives 8013.0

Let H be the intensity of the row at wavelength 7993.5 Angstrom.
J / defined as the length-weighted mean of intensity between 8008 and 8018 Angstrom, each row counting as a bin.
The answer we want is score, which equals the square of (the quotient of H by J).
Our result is 1.16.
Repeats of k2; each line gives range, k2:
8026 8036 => 8035.5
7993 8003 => 8002.5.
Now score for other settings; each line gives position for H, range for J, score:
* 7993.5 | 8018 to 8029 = 1.16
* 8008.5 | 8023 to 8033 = 0.93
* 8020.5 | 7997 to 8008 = 1.02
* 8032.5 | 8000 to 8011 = 0.99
